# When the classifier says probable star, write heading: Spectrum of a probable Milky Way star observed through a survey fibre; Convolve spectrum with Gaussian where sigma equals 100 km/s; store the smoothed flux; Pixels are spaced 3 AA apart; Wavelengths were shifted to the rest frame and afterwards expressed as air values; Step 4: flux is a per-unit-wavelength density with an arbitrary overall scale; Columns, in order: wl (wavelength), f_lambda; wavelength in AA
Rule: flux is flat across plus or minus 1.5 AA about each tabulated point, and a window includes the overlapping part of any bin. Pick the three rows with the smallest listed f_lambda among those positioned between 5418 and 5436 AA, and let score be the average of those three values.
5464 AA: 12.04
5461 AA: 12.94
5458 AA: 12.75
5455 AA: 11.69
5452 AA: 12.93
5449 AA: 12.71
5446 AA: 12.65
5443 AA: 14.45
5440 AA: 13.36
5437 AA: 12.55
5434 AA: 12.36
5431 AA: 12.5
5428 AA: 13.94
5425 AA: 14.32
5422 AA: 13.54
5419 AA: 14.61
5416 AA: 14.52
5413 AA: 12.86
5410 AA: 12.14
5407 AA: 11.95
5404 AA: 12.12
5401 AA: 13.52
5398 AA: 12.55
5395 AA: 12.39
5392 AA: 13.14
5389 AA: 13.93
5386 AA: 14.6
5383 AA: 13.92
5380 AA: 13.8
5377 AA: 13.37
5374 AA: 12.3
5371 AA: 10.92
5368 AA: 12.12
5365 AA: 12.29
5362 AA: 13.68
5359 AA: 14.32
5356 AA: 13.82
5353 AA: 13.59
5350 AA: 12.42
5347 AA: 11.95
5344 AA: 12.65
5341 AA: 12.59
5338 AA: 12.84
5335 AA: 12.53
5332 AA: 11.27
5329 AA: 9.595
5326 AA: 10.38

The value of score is 12.8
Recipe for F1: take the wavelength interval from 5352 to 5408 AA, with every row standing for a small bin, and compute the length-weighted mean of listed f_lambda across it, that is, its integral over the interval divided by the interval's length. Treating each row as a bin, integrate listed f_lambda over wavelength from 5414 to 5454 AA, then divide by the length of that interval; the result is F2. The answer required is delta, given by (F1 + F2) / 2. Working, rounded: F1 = 13.1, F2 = 13.39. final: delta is 13.23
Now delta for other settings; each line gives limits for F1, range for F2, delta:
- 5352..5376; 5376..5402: 13.17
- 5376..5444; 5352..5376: 13.10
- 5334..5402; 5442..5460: 12.92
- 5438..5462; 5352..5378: 12.92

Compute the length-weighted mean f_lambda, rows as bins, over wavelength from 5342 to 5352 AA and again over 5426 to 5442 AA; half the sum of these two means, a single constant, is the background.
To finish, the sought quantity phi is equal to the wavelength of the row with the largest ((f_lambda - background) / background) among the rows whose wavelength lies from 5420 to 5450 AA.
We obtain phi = 5443 AA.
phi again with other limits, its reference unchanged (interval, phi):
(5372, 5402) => 5386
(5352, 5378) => 5359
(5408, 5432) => 5419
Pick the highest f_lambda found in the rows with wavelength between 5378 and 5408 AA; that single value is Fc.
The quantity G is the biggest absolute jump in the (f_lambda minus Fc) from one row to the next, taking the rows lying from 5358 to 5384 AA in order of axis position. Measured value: 1.39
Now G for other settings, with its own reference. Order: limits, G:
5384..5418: 1.66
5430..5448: 1.80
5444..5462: 1.24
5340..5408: 1.40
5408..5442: 1.66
